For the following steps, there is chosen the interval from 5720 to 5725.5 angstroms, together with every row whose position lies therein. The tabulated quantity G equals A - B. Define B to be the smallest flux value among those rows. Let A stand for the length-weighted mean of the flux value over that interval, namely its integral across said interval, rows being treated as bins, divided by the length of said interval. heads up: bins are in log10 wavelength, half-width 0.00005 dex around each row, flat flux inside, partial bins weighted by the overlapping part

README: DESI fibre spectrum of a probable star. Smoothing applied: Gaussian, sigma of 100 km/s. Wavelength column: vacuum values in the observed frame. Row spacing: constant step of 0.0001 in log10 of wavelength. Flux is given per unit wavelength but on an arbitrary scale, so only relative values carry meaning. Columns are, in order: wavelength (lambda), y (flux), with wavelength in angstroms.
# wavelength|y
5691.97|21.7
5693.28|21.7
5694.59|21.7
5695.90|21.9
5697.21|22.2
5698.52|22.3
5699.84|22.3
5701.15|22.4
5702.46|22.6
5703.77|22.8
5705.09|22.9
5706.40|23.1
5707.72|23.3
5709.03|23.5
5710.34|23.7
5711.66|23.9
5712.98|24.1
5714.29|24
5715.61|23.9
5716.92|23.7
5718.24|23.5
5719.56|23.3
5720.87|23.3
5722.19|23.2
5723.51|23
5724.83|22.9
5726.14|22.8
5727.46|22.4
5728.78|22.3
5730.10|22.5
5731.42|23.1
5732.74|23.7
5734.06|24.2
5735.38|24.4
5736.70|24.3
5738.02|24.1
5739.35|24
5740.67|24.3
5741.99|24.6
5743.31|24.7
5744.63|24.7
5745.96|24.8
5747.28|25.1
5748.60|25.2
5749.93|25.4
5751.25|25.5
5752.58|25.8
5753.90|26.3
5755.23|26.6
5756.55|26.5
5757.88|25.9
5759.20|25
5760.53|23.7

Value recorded 0.24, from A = 23.1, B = 22.9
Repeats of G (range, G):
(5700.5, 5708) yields 0.42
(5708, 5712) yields 0.17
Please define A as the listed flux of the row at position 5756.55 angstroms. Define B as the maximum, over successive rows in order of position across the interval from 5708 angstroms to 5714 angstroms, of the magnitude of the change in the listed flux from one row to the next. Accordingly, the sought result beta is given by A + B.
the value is 27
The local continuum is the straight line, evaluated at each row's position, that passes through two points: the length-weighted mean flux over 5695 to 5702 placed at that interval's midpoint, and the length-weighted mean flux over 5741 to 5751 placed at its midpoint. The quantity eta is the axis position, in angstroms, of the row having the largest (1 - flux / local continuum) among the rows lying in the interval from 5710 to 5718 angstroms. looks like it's 5716.92 angstroms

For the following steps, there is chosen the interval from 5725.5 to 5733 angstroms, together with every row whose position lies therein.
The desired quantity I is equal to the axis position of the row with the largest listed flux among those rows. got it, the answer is 5732.74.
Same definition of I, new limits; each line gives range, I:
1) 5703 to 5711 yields 5710.34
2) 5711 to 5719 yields 5712.98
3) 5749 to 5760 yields 5755.23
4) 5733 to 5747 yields 5745.96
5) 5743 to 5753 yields 5752.58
